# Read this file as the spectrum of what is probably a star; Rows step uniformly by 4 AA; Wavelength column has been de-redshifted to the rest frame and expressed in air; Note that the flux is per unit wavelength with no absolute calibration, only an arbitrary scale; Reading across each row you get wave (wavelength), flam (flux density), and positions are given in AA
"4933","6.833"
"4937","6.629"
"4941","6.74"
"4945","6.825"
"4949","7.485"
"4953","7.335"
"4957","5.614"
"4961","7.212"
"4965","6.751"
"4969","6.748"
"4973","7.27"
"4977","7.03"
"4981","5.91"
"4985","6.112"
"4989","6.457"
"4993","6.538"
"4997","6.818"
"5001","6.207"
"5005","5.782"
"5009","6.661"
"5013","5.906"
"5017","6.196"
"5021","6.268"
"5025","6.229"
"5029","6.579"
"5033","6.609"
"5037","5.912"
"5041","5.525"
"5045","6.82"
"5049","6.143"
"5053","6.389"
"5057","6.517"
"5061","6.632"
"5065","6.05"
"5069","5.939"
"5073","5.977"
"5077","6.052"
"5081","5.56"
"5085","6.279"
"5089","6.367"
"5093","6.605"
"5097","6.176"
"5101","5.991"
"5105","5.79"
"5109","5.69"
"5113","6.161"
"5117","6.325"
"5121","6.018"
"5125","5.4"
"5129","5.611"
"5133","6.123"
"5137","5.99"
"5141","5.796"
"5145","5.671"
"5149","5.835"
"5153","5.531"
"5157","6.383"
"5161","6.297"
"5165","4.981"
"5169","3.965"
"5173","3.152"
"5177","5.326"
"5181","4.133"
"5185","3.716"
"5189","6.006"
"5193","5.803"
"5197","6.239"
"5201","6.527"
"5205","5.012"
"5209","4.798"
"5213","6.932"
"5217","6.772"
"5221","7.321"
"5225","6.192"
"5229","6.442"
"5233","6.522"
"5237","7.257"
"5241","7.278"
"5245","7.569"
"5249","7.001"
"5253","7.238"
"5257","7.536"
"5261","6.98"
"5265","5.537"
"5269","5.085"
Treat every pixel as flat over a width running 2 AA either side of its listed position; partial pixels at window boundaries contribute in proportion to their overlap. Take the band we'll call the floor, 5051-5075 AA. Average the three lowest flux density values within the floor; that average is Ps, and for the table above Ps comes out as 6.0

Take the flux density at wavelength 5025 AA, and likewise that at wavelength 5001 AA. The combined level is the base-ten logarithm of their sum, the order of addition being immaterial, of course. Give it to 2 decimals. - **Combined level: 1.09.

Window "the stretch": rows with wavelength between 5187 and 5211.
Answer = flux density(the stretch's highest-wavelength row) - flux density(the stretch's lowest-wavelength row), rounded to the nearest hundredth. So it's -1.21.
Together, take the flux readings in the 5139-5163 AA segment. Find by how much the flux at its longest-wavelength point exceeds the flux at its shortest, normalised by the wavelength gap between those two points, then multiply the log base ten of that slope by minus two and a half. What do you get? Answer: 4.0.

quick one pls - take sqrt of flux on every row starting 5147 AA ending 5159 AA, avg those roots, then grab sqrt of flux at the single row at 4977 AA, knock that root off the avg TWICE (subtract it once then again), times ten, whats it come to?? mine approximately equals -28.7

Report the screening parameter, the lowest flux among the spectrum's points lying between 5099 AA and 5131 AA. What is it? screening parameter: 5.4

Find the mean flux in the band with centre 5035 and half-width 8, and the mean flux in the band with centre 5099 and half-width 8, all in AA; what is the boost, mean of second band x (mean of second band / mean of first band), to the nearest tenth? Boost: 6.1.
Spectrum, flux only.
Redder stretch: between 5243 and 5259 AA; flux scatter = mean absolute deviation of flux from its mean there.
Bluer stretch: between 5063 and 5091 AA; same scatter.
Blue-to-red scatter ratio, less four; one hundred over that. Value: -31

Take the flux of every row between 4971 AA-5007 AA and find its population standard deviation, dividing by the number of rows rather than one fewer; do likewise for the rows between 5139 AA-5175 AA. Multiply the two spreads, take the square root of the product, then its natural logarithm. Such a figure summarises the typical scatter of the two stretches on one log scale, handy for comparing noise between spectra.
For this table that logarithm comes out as -0.36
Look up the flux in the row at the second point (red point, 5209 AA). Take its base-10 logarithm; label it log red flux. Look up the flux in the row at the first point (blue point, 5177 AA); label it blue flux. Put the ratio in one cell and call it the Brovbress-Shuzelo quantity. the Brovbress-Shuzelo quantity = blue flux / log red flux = 7.8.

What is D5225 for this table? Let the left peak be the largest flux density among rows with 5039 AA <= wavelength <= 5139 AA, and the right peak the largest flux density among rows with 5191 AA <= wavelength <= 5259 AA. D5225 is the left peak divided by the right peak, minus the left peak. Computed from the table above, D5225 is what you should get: -5.92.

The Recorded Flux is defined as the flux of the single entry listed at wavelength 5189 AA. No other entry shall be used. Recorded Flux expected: 6.006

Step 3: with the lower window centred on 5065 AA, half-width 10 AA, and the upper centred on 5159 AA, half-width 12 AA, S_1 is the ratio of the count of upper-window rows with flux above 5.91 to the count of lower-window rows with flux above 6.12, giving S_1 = 1.0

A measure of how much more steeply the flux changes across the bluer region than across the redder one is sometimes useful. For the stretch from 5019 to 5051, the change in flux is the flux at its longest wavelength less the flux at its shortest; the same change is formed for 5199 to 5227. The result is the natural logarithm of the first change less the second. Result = -1.6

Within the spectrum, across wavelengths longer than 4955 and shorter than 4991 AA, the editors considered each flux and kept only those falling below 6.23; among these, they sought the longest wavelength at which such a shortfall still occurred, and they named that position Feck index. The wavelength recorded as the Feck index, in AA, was 4985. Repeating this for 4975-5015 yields 5013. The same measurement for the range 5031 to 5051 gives 5049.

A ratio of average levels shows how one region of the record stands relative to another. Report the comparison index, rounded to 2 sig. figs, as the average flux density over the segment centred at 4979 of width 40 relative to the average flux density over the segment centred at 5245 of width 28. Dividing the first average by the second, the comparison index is 0.93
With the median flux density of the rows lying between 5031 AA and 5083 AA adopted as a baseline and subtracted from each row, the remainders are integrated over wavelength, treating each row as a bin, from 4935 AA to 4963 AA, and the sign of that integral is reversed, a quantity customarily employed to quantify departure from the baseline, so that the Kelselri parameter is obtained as -22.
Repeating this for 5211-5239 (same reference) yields -20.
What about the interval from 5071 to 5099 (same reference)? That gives -3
